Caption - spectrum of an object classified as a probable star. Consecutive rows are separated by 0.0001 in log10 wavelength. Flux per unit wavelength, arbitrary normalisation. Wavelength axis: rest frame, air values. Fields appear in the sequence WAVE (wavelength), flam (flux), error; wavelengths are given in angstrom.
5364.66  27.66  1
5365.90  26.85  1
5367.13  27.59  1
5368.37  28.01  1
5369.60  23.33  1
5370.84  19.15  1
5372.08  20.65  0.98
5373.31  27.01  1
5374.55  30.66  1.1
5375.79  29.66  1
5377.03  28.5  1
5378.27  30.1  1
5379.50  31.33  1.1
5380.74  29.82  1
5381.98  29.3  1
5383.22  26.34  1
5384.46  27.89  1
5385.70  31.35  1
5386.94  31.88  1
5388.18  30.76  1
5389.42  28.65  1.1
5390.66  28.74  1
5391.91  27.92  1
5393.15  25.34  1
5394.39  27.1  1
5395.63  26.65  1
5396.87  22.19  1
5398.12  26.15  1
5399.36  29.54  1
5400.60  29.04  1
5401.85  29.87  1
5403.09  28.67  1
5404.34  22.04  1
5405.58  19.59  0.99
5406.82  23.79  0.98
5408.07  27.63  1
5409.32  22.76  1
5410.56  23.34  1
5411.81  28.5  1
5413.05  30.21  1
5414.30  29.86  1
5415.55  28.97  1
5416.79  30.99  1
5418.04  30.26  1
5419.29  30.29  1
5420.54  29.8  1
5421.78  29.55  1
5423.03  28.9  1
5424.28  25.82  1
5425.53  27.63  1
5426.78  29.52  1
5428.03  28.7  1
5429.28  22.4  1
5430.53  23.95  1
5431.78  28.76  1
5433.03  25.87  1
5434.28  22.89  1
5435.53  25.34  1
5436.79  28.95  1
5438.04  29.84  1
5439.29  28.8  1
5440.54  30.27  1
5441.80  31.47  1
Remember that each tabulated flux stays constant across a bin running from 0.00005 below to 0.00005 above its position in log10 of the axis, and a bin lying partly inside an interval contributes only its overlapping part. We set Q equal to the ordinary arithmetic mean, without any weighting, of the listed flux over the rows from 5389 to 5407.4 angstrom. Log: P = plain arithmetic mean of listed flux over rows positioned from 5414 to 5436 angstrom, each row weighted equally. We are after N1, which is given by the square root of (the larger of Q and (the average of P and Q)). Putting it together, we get 5.20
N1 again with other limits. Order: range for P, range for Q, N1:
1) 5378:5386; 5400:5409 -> 5.26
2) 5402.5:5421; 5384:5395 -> 5.37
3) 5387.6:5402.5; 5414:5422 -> 5.47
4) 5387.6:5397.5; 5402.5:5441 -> 5.22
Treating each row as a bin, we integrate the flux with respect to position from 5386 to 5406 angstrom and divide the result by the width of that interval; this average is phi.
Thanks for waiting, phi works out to 27.3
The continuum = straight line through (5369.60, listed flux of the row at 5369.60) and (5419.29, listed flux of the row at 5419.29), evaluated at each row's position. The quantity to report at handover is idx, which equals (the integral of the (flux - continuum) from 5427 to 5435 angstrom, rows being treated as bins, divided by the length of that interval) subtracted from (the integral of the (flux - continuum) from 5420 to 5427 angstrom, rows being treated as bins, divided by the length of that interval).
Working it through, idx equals 4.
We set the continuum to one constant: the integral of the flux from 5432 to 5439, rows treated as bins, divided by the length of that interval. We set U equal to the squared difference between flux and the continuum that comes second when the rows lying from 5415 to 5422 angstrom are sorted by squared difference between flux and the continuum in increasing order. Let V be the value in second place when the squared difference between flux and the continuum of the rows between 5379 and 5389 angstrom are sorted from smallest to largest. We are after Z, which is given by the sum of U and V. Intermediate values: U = 7.5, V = 1.2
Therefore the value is 9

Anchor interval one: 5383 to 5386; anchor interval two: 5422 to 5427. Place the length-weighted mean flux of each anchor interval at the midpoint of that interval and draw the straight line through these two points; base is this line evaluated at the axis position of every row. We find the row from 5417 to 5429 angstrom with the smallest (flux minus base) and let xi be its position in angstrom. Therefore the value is 5424.28 angstrom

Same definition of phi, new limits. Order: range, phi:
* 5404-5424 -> 27.3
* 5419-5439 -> 27.4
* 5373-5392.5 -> 29.4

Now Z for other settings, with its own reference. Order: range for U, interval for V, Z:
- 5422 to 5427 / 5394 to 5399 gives 1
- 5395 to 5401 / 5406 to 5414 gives 3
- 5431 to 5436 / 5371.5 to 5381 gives 5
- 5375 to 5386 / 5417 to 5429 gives 2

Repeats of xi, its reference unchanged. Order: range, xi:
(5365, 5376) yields 5370.84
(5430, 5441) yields 5434.28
